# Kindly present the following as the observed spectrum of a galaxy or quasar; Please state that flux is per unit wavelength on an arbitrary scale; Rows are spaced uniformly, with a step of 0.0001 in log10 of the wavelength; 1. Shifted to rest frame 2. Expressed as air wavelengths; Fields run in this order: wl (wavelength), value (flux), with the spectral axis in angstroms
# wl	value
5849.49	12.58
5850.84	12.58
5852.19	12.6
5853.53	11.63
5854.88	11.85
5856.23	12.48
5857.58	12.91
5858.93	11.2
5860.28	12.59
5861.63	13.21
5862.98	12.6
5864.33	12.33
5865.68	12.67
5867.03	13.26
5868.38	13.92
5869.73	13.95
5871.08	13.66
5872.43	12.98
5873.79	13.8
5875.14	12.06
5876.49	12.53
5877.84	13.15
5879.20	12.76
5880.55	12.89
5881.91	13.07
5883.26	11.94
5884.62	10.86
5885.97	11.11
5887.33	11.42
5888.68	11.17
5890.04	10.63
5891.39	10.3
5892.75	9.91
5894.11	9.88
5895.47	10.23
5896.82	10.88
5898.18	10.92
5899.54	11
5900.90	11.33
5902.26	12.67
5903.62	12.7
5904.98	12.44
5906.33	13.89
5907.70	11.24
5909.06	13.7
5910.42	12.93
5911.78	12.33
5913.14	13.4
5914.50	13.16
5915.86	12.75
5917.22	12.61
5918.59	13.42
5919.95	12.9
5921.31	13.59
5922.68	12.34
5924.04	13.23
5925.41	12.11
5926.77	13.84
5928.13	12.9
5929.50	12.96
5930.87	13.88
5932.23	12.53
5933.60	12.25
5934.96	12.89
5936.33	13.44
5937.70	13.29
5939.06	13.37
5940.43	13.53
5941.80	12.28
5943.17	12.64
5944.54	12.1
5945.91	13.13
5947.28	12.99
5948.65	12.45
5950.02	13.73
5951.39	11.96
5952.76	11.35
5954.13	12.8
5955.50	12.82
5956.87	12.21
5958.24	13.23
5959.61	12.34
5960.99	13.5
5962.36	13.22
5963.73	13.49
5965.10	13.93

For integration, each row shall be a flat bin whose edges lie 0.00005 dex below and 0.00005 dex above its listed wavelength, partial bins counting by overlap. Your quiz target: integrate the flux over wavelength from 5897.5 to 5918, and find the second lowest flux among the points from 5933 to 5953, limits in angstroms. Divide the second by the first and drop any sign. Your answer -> 0.047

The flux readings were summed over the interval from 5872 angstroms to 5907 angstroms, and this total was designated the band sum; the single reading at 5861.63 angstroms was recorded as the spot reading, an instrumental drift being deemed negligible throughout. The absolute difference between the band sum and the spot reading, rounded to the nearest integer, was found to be 293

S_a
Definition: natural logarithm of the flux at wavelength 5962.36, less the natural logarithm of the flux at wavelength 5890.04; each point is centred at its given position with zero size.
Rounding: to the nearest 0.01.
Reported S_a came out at 0.22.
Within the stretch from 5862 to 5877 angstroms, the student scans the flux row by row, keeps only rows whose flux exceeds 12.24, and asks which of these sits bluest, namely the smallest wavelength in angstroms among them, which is 5862.98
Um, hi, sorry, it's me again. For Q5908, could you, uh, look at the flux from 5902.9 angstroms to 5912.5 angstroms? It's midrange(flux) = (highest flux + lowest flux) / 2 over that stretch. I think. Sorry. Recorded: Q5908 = 12.6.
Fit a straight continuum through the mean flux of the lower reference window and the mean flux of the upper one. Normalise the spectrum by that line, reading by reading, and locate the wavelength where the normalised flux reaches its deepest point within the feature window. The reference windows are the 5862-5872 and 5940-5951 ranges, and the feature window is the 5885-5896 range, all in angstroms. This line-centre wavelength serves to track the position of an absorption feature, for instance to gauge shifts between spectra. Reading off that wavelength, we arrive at 5894.11 angstroms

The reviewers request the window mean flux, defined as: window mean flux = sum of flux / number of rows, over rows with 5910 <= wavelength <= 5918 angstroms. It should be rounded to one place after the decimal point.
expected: 12.9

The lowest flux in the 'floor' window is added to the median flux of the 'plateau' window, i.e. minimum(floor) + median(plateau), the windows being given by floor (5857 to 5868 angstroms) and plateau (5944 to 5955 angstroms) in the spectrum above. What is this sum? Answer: 23.8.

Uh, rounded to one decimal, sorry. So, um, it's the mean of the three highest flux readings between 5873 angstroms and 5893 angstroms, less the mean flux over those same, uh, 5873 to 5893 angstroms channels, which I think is 1.5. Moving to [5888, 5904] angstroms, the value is 1.3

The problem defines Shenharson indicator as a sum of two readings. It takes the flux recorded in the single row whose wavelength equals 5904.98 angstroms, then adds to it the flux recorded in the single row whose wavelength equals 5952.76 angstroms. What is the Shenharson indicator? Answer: 23.8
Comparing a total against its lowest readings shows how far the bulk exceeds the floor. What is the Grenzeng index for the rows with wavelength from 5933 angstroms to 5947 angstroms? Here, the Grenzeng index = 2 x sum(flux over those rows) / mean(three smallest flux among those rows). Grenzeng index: 21.12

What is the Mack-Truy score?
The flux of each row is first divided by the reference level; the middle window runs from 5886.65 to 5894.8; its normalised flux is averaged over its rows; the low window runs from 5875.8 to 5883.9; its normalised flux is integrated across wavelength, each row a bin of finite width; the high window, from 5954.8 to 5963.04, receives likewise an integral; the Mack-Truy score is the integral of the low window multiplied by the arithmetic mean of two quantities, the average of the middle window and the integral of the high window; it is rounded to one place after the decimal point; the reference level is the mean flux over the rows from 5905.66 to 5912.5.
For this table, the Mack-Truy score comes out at 36.7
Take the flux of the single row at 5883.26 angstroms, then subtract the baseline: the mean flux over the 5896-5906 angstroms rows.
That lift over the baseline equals 0.2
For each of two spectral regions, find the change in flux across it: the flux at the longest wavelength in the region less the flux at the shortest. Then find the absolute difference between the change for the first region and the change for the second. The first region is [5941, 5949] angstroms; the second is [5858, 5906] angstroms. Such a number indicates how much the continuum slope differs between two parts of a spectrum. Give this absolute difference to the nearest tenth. 1.1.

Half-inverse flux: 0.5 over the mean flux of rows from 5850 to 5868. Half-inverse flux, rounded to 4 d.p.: 0.0401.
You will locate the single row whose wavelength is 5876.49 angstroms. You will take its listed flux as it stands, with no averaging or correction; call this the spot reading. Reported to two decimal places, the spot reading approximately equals 12.53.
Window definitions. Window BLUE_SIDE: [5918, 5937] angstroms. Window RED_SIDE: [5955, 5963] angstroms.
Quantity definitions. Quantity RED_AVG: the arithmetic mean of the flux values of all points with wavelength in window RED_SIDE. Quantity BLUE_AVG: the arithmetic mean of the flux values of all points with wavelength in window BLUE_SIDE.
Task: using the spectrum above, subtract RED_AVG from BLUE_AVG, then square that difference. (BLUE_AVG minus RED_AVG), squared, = 0.02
